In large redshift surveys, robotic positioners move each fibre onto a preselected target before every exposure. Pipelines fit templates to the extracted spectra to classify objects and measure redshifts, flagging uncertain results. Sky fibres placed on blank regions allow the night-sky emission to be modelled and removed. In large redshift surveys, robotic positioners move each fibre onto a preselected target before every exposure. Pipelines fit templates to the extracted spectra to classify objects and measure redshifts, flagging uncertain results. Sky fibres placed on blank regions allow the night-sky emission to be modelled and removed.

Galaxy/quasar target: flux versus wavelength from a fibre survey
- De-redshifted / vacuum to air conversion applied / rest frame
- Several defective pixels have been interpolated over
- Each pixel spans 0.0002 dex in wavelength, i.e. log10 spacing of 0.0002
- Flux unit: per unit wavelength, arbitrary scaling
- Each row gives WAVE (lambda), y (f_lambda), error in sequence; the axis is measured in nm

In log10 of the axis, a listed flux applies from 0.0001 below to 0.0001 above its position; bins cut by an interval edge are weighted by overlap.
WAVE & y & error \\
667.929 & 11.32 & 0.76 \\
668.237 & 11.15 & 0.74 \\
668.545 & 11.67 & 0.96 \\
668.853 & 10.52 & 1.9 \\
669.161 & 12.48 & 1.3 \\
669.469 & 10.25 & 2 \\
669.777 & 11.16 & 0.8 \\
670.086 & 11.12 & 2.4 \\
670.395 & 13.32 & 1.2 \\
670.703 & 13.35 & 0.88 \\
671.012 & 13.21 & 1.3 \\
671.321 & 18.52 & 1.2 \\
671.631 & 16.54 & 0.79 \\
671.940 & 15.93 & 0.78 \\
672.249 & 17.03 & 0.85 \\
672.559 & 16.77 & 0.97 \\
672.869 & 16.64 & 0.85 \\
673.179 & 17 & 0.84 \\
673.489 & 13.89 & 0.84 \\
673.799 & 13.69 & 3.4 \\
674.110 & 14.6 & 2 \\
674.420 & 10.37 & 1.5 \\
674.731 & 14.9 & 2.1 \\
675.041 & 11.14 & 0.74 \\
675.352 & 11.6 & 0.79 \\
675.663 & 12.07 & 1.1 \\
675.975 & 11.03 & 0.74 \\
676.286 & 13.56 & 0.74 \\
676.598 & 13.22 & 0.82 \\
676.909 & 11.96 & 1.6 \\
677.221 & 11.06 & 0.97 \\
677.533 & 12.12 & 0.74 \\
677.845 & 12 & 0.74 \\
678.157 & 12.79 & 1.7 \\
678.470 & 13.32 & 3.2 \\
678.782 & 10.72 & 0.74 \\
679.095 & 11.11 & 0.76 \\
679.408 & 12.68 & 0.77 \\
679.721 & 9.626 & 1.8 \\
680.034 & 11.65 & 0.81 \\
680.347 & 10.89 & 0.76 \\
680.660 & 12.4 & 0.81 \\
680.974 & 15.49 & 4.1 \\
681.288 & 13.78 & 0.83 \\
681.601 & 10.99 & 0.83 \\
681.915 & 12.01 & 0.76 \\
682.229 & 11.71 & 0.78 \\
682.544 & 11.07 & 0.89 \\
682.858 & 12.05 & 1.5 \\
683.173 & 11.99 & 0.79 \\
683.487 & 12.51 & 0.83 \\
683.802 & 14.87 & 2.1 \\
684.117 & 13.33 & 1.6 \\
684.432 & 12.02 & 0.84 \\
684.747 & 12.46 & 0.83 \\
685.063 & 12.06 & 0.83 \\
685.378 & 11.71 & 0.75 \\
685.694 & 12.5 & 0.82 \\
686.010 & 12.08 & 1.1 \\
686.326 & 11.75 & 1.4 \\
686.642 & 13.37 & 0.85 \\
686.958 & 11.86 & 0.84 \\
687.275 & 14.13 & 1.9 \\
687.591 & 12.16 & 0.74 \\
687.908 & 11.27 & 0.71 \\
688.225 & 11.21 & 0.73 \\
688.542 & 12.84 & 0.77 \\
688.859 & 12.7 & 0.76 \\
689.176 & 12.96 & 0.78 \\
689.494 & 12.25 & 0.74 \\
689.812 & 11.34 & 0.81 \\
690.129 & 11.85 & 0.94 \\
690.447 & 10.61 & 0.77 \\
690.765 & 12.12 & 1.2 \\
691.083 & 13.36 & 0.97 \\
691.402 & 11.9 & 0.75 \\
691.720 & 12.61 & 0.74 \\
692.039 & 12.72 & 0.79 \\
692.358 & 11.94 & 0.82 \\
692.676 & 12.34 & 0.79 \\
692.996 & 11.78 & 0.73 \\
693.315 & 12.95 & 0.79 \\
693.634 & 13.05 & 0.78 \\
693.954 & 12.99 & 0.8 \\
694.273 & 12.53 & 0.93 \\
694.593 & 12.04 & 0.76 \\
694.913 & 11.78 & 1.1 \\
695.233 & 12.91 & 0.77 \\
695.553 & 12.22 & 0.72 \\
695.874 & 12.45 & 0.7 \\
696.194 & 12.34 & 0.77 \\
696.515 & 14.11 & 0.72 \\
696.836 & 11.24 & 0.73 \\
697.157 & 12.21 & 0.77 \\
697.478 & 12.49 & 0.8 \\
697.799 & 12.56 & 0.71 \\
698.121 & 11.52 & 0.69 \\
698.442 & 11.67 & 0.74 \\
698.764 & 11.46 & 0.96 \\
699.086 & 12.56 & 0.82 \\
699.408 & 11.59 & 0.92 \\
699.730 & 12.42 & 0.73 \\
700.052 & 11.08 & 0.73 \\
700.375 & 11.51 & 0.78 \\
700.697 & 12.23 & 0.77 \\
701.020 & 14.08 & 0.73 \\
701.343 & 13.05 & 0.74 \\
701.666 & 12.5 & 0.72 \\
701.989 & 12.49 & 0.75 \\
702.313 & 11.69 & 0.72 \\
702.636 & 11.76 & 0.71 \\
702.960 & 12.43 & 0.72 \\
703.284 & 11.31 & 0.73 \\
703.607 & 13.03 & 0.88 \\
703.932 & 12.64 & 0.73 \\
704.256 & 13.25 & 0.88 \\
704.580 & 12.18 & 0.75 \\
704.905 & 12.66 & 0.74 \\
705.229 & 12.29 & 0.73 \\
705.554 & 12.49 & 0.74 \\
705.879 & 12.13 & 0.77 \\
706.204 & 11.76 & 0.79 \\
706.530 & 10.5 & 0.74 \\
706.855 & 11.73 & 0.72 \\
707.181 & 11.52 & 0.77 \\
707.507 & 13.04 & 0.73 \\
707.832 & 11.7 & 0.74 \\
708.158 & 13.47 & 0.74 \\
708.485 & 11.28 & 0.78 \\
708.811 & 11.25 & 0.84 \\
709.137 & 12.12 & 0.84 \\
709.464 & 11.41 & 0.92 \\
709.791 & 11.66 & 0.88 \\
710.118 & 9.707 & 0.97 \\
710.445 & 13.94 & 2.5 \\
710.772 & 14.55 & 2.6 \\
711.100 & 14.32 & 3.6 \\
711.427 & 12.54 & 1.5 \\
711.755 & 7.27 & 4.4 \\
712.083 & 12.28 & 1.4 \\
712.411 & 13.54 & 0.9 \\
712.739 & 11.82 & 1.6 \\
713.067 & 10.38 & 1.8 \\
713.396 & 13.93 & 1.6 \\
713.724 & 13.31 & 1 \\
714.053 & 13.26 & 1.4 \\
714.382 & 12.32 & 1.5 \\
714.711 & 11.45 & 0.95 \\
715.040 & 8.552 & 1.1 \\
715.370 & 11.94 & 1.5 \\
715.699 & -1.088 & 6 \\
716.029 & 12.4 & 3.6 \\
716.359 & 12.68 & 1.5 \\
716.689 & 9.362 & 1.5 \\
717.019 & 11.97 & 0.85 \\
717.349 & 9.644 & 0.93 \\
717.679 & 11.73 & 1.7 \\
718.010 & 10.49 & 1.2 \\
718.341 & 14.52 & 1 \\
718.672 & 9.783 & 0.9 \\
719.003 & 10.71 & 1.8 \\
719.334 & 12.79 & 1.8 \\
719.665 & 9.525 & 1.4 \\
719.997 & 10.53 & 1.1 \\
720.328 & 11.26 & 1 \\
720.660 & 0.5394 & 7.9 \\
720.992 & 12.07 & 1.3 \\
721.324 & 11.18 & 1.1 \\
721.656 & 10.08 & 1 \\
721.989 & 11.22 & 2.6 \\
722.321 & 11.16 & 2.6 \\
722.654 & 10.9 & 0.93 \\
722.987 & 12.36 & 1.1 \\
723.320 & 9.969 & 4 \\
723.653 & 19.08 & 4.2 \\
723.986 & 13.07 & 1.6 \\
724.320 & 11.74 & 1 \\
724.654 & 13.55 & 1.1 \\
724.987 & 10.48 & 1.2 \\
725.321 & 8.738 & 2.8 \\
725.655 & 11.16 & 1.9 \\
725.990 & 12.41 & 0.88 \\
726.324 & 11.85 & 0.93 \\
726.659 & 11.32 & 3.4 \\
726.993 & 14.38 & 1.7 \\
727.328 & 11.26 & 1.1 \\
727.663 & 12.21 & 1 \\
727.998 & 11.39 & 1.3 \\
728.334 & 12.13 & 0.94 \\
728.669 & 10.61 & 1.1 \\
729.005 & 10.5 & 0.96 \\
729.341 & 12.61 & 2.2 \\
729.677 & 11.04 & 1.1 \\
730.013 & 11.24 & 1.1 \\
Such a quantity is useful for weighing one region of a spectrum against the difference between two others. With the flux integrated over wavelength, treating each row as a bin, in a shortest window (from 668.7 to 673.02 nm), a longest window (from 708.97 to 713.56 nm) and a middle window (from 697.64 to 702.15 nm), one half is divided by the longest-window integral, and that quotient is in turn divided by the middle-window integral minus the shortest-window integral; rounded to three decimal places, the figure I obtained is -0.002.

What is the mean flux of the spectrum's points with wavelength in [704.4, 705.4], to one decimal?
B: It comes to 12.4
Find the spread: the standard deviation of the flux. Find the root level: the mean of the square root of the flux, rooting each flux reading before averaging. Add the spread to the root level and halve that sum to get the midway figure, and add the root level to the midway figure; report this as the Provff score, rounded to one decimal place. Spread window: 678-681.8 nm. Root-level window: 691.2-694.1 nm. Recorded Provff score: 6.1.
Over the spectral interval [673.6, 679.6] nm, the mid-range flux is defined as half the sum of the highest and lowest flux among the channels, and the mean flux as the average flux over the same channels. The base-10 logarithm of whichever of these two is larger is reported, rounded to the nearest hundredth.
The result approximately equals 1.10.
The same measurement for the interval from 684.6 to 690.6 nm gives 1.09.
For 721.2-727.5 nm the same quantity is 1.14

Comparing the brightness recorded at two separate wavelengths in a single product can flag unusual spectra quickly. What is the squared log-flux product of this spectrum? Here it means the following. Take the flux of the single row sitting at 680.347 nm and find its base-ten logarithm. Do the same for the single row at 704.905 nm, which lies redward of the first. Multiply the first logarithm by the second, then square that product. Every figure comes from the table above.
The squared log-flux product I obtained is 1.31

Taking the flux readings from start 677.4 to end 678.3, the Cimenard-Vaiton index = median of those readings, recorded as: 12.12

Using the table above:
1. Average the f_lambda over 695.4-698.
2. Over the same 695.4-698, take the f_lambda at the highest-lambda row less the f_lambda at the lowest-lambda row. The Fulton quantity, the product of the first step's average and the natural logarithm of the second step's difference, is -13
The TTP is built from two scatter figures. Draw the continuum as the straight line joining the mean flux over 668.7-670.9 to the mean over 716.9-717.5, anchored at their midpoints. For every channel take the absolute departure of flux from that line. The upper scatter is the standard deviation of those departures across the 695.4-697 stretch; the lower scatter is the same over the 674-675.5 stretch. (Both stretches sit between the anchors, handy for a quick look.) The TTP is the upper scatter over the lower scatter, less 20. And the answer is -19.3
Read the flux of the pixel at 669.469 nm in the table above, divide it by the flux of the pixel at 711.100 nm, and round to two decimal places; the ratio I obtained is 0.72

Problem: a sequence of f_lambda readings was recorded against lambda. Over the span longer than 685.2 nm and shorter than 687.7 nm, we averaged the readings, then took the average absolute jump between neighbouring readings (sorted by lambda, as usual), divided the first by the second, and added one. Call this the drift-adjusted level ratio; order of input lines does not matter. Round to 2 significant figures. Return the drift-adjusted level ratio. 11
